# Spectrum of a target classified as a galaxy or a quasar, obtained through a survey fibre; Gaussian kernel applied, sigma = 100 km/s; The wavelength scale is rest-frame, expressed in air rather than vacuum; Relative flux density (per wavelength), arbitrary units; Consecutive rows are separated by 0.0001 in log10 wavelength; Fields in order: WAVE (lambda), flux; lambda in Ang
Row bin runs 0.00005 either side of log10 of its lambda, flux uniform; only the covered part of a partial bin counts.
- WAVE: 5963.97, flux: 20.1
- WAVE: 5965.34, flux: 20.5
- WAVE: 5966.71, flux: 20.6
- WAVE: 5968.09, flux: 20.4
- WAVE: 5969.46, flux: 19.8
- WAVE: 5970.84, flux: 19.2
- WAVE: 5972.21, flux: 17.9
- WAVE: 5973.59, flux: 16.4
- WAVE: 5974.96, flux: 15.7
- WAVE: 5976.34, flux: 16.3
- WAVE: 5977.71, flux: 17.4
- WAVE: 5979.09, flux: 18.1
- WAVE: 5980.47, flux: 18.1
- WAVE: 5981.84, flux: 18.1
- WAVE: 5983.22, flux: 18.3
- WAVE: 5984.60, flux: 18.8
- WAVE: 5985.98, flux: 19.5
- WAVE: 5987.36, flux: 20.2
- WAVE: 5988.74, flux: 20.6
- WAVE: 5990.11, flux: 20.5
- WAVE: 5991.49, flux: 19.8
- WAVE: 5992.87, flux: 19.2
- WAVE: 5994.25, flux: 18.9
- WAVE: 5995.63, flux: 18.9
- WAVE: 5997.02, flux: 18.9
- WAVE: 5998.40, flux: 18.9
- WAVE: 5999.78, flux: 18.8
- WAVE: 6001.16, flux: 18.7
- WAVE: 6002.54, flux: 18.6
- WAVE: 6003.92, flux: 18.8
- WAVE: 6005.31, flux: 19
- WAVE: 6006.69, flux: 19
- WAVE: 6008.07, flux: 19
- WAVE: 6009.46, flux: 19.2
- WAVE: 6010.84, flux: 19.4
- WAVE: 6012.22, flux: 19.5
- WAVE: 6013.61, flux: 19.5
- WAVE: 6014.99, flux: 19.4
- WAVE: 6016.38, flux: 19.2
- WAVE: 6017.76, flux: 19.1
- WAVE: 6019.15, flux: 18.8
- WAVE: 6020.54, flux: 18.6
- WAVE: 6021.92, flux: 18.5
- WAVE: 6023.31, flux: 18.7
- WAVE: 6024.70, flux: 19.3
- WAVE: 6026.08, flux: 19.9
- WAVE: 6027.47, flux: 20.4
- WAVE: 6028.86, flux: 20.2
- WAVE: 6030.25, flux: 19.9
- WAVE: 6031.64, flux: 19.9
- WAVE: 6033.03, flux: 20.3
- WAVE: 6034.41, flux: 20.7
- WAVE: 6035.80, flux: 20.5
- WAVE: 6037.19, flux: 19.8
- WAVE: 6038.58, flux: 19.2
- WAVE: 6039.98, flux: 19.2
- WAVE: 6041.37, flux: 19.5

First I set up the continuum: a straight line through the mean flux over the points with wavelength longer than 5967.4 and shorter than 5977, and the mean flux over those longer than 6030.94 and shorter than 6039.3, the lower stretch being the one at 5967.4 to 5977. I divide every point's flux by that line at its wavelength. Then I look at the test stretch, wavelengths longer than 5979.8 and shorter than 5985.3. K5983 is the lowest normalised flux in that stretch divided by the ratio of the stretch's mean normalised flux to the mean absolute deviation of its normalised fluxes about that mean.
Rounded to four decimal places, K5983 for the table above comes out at 0.0109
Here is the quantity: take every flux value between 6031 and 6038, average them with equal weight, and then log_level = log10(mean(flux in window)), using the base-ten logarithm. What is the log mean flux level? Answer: 1.306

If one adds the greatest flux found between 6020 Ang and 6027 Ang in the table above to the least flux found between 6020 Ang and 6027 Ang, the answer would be 38.4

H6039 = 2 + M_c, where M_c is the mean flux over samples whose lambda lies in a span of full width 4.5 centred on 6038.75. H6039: 21.4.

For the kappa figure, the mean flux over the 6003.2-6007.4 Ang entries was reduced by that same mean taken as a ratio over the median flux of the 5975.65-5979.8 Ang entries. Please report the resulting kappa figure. 17.85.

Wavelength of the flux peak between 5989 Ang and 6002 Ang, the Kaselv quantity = 5990.11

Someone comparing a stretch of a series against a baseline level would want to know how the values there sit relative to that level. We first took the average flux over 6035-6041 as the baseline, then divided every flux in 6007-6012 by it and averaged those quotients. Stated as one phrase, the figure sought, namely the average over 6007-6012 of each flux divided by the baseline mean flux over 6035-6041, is 0.98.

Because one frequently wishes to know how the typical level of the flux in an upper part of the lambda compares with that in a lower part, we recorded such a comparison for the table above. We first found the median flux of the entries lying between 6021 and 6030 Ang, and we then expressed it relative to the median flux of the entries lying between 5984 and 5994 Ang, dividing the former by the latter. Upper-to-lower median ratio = 0.99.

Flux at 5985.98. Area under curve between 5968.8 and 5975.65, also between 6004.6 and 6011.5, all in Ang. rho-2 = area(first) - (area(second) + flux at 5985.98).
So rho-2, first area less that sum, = -29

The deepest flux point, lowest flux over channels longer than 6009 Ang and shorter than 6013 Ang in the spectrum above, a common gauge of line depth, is 19.2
